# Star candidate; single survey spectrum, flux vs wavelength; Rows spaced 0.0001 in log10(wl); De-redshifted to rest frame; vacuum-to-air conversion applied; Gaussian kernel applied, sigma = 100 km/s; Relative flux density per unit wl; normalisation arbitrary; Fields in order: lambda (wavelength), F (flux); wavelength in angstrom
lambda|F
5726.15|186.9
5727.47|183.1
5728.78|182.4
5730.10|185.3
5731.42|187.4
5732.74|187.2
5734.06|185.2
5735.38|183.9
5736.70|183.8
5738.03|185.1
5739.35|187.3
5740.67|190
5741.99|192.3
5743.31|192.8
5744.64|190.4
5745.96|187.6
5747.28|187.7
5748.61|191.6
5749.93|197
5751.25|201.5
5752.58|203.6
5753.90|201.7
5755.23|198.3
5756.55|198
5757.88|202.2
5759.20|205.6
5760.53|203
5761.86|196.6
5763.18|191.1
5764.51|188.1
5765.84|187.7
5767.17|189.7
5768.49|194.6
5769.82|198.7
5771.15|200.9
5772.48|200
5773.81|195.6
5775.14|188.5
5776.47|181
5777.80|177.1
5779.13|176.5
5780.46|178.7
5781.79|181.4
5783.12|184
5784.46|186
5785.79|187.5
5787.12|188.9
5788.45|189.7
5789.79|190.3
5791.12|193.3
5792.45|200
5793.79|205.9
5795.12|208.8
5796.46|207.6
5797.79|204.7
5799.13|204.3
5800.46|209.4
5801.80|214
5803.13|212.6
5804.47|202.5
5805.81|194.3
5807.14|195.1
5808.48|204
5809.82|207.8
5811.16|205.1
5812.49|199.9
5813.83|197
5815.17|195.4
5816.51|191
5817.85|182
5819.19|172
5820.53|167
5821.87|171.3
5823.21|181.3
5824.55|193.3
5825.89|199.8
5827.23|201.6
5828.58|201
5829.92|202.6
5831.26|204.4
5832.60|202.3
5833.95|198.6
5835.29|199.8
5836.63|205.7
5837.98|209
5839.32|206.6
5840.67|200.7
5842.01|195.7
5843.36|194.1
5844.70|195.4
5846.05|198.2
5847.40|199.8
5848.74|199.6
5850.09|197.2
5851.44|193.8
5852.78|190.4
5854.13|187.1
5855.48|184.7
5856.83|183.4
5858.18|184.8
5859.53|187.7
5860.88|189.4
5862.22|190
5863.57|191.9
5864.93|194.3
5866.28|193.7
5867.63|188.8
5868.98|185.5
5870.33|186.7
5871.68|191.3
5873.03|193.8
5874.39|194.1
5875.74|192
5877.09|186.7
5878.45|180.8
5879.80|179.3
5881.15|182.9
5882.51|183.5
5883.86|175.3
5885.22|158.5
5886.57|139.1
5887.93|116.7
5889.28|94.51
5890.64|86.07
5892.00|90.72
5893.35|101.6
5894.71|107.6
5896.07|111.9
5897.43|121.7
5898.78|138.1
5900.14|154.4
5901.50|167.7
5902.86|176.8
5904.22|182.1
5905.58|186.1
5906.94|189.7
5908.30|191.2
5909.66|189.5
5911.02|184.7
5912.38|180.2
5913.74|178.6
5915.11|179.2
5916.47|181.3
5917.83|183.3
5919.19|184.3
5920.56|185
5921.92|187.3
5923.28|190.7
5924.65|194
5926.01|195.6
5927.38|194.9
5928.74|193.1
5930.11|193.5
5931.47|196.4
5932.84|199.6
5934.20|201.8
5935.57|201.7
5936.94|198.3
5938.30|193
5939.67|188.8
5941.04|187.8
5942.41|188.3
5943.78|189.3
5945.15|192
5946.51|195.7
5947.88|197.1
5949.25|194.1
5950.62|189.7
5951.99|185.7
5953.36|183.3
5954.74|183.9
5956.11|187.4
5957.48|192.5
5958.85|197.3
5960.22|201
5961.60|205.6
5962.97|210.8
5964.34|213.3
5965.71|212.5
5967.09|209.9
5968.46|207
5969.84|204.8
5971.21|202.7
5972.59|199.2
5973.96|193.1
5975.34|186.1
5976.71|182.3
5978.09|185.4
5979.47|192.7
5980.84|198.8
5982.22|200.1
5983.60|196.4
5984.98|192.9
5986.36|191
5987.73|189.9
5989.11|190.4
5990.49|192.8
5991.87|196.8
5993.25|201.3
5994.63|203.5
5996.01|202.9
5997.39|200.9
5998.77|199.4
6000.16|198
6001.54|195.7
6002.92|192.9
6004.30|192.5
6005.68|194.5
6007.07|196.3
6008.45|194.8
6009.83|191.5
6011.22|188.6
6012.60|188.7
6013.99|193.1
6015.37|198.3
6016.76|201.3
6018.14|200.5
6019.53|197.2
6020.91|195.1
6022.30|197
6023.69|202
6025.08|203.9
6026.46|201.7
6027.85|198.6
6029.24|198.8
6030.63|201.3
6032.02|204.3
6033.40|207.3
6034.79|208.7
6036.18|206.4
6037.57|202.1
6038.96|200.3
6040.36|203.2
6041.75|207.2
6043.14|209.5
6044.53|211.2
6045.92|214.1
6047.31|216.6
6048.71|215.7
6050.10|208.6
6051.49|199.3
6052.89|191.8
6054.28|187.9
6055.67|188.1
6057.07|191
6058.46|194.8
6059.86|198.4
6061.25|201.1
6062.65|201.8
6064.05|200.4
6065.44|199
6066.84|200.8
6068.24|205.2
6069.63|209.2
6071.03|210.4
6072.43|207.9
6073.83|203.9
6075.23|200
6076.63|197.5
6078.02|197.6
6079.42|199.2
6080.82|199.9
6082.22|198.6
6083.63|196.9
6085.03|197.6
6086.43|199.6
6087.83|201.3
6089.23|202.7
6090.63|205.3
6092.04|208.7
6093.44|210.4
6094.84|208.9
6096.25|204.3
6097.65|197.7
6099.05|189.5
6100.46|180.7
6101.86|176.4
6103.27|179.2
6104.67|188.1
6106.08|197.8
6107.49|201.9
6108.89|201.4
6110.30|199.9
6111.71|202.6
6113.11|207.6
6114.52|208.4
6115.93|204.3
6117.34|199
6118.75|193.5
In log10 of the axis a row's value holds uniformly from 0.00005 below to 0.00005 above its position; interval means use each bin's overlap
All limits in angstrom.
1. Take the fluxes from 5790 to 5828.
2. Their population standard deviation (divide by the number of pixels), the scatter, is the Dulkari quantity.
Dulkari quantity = 12.2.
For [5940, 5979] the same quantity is 9.4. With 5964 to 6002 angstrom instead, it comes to 7.7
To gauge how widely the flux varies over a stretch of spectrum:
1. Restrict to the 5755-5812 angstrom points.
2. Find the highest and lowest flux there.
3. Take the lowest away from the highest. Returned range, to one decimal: 37.5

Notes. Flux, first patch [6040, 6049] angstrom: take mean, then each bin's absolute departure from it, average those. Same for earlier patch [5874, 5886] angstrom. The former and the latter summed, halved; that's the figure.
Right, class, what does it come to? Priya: 5.4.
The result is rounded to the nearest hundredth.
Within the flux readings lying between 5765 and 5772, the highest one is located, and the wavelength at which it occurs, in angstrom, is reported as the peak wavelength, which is 5771.15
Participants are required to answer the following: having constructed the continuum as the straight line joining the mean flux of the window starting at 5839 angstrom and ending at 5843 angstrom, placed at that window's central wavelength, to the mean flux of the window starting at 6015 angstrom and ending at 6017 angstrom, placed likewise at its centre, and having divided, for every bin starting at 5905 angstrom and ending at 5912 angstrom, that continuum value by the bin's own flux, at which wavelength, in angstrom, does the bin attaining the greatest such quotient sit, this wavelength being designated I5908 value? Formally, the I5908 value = 5911.02 angstrom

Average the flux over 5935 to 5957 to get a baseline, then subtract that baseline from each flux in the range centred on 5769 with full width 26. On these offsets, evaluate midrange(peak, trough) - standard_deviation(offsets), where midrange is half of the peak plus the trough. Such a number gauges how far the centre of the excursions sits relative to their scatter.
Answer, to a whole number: -9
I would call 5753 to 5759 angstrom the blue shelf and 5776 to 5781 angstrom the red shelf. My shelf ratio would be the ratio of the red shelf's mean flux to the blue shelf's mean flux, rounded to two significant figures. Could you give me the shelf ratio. 0.89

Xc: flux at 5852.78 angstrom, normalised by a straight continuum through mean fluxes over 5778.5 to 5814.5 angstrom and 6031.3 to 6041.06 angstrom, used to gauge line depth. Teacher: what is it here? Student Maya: 0.96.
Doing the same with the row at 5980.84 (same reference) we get 0.98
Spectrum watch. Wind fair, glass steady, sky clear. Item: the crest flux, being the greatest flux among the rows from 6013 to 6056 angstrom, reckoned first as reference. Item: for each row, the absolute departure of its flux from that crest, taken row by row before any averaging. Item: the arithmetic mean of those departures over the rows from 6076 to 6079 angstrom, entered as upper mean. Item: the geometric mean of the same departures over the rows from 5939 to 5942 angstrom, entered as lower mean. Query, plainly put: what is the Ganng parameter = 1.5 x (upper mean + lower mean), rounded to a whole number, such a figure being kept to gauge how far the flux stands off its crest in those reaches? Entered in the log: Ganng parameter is 71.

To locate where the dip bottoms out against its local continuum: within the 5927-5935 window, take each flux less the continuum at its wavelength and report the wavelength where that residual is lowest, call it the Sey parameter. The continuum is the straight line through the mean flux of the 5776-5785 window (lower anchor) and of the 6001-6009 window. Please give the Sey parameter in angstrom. 5928.74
